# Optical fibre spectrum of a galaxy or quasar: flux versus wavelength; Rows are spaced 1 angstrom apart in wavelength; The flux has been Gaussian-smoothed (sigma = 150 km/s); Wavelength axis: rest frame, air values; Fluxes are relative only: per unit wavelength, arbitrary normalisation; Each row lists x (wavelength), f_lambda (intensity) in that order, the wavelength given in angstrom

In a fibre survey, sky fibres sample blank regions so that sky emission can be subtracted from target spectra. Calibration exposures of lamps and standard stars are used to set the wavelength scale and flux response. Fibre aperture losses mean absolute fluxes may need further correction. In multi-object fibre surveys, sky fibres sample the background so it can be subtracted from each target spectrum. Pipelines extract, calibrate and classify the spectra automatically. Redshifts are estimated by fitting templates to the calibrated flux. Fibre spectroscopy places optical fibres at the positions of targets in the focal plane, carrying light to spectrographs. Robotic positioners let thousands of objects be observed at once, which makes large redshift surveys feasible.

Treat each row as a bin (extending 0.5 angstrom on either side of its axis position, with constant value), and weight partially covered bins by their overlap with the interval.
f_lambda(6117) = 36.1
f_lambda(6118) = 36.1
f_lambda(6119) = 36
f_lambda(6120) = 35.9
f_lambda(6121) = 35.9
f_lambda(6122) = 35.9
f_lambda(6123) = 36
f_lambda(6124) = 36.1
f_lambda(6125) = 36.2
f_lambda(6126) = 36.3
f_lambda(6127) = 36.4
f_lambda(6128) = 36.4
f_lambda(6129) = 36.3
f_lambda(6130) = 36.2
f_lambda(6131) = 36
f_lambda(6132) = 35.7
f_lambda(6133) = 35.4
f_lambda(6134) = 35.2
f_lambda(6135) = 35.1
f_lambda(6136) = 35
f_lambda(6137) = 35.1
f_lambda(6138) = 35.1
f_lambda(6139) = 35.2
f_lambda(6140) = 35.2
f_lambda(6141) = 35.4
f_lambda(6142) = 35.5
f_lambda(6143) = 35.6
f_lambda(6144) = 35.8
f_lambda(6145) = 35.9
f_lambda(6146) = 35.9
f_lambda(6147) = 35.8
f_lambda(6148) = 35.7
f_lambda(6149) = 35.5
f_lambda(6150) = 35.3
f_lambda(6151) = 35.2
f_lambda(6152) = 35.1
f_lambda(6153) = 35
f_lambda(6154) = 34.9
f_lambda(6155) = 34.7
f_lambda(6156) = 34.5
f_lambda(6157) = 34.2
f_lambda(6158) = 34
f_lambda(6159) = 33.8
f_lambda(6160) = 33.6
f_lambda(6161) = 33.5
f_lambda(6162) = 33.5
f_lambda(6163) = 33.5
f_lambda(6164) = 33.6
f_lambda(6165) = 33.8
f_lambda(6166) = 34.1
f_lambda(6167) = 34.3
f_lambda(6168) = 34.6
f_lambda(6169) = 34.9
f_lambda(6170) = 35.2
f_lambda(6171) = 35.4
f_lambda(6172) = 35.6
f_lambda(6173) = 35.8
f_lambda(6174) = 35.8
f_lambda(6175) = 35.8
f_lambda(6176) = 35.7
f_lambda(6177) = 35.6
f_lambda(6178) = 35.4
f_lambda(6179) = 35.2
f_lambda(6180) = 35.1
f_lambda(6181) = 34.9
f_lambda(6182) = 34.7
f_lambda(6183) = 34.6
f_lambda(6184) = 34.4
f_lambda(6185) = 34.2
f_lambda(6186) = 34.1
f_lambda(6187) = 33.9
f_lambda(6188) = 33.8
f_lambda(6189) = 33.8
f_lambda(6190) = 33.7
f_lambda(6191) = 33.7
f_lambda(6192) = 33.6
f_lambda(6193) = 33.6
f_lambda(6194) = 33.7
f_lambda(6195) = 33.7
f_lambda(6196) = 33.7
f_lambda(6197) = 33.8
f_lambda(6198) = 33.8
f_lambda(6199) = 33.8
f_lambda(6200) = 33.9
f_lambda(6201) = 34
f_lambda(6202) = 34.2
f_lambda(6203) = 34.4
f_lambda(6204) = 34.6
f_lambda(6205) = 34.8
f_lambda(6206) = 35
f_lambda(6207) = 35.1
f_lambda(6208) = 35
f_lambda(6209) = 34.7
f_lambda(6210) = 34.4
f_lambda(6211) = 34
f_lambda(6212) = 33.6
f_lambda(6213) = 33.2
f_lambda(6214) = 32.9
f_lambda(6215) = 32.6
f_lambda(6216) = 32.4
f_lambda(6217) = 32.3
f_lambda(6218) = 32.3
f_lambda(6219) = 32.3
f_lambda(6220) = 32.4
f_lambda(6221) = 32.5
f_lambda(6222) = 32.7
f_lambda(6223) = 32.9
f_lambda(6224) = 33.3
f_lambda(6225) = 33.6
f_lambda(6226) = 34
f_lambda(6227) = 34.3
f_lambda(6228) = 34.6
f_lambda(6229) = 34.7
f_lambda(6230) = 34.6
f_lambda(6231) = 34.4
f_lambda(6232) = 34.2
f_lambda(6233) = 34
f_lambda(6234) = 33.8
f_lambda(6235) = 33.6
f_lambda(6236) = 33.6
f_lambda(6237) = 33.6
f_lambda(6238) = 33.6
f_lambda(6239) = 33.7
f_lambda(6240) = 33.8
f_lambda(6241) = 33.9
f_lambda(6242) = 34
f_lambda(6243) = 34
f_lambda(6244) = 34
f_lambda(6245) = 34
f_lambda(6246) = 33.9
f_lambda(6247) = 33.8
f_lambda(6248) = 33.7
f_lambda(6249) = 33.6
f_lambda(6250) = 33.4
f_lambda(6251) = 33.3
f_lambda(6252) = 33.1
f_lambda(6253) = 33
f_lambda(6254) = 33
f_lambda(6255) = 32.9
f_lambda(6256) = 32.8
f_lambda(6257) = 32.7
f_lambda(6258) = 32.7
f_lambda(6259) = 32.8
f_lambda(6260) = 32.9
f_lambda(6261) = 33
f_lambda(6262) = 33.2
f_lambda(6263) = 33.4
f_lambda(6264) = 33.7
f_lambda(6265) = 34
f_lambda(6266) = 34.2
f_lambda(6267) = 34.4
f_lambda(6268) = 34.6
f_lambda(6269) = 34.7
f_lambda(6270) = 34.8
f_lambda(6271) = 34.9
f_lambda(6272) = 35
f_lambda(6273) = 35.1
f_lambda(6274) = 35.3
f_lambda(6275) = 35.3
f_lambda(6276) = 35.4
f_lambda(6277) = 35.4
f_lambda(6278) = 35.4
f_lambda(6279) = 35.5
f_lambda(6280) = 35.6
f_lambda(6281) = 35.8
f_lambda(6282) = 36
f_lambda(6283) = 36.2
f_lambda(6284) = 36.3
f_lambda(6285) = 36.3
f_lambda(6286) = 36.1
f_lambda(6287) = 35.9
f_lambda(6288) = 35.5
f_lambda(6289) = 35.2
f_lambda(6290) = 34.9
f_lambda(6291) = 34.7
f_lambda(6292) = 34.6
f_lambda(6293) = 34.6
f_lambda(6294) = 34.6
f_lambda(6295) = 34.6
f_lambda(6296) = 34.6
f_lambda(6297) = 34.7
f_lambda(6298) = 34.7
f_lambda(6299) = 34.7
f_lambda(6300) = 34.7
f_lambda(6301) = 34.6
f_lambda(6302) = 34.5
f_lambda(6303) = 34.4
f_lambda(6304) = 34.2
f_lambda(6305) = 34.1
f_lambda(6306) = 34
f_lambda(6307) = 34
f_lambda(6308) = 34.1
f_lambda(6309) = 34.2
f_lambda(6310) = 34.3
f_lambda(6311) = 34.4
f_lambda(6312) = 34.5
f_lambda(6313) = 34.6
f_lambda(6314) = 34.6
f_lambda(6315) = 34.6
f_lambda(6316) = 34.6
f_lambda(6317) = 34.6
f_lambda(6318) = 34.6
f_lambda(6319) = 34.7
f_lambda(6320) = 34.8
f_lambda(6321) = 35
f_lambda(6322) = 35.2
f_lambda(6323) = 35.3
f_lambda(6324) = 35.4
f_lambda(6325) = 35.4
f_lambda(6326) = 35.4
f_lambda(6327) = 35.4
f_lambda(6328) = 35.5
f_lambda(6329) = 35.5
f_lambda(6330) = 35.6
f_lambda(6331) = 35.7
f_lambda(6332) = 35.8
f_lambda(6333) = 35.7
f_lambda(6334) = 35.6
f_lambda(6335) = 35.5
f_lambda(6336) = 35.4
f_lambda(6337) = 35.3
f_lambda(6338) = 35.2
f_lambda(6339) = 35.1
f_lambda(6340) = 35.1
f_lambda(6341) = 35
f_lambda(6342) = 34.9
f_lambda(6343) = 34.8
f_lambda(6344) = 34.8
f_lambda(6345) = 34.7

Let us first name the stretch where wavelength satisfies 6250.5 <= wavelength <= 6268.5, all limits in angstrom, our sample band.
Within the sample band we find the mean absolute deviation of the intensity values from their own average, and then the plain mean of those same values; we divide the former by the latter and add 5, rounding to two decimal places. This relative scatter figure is 5.01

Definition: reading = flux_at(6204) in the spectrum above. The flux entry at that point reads 34.6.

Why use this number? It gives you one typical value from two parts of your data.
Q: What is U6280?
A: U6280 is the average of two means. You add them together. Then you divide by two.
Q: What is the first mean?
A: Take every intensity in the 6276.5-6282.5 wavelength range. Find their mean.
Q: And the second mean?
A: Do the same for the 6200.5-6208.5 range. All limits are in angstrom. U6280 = 35.1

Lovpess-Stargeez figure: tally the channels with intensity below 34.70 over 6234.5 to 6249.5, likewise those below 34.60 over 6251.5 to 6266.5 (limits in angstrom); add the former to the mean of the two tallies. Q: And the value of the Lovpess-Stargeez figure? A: 30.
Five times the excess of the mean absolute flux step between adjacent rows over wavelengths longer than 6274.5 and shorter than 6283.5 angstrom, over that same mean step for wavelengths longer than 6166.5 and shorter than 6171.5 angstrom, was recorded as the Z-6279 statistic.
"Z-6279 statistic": -0.8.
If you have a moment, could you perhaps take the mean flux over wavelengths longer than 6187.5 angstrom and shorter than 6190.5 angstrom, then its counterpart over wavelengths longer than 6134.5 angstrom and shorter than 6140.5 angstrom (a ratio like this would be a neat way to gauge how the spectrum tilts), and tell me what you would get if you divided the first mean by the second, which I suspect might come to 0.96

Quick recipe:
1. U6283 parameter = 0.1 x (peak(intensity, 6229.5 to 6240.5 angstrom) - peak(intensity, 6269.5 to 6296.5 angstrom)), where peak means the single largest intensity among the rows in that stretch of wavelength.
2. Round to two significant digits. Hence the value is -0.17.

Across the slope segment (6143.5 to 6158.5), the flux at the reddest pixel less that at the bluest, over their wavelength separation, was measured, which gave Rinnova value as -0.129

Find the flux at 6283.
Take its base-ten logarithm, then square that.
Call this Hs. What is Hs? 2.43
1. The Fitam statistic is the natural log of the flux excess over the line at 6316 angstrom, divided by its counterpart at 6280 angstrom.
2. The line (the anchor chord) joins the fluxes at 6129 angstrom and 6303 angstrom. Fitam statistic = -1.0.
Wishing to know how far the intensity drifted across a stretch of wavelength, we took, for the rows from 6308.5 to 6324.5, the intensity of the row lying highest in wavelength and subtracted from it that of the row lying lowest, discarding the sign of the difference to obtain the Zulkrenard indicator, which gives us 1.20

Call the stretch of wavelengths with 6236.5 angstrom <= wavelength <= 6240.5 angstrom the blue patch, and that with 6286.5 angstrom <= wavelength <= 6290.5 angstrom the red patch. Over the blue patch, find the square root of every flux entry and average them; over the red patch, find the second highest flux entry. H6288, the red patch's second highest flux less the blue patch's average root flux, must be 29.7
